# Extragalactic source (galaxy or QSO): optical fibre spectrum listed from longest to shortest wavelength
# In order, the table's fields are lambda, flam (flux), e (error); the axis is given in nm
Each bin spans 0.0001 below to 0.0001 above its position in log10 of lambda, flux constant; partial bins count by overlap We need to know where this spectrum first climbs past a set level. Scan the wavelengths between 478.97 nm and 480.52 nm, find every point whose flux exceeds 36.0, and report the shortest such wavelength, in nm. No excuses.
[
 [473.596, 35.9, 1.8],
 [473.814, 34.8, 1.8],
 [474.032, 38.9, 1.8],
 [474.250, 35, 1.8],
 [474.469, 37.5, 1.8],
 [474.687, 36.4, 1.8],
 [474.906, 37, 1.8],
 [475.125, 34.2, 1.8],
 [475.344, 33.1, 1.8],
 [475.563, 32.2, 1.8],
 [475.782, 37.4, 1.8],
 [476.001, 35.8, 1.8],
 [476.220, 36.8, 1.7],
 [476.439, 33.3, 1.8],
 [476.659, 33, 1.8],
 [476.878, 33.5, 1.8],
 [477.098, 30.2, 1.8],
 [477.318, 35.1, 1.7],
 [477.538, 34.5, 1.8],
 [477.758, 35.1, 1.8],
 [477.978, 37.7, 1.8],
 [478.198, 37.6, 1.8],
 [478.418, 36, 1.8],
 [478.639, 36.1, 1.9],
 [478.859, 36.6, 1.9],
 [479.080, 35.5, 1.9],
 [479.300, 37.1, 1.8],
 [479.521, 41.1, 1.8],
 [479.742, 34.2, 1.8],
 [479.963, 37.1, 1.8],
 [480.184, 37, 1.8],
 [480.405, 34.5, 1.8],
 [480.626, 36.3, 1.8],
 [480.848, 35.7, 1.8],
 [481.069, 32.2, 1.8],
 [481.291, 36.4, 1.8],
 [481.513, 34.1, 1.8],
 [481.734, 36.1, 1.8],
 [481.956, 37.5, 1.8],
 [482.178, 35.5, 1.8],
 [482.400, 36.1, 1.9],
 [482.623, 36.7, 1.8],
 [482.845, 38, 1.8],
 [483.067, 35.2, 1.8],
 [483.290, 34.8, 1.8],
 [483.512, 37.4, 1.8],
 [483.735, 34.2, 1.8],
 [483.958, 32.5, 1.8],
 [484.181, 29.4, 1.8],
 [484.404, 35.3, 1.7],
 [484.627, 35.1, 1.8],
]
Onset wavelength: 479.300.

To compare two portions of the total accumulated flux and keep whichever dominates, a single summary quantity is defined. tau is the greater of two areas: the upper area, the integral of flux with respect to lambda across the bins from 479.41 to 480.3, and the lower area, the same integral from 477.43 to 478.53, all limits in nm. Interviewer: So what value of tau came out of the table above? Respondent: 40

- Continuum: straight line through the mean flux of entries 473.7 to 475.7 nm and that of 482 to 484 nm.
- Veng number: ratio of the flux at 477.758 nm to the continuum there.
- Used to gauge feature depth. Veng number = 0.99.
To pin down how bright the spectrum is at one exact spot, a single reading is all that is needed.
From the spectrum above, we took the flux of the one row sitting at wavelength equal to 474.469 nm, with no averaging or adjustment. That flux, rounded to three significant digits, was 37.5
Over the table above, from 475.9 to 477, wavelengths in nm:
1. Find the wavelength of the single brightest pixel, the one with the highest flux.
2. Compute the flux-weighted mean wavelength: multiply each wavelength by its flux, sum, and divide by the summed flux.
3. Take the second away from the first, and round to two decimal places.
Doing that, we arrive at -0.21 nm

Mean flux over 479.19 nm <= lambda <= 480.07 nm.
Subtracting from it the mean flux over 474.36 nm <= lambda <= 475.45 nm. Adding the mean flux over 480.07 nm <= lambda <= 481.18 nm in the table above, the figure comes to 36.9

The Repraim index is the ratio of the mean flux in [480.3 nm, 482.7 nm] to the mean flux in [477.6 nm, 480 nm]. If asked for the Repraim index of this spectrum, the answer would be 0.97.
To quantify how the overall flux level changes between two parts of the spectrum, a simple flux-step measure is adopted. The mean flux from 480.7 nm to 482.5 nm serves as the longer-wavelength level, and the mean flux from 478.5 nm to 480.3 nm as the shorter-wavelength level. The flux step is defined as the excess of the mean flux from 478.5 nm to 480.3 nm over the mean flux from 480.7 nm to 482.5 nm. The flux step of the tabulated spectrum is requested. 1.4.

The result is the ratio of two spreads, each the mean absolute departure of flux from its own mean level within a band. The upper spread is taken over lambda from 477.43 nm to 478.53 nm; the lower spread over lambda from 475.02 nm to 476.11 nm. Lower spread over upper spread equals 1.4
